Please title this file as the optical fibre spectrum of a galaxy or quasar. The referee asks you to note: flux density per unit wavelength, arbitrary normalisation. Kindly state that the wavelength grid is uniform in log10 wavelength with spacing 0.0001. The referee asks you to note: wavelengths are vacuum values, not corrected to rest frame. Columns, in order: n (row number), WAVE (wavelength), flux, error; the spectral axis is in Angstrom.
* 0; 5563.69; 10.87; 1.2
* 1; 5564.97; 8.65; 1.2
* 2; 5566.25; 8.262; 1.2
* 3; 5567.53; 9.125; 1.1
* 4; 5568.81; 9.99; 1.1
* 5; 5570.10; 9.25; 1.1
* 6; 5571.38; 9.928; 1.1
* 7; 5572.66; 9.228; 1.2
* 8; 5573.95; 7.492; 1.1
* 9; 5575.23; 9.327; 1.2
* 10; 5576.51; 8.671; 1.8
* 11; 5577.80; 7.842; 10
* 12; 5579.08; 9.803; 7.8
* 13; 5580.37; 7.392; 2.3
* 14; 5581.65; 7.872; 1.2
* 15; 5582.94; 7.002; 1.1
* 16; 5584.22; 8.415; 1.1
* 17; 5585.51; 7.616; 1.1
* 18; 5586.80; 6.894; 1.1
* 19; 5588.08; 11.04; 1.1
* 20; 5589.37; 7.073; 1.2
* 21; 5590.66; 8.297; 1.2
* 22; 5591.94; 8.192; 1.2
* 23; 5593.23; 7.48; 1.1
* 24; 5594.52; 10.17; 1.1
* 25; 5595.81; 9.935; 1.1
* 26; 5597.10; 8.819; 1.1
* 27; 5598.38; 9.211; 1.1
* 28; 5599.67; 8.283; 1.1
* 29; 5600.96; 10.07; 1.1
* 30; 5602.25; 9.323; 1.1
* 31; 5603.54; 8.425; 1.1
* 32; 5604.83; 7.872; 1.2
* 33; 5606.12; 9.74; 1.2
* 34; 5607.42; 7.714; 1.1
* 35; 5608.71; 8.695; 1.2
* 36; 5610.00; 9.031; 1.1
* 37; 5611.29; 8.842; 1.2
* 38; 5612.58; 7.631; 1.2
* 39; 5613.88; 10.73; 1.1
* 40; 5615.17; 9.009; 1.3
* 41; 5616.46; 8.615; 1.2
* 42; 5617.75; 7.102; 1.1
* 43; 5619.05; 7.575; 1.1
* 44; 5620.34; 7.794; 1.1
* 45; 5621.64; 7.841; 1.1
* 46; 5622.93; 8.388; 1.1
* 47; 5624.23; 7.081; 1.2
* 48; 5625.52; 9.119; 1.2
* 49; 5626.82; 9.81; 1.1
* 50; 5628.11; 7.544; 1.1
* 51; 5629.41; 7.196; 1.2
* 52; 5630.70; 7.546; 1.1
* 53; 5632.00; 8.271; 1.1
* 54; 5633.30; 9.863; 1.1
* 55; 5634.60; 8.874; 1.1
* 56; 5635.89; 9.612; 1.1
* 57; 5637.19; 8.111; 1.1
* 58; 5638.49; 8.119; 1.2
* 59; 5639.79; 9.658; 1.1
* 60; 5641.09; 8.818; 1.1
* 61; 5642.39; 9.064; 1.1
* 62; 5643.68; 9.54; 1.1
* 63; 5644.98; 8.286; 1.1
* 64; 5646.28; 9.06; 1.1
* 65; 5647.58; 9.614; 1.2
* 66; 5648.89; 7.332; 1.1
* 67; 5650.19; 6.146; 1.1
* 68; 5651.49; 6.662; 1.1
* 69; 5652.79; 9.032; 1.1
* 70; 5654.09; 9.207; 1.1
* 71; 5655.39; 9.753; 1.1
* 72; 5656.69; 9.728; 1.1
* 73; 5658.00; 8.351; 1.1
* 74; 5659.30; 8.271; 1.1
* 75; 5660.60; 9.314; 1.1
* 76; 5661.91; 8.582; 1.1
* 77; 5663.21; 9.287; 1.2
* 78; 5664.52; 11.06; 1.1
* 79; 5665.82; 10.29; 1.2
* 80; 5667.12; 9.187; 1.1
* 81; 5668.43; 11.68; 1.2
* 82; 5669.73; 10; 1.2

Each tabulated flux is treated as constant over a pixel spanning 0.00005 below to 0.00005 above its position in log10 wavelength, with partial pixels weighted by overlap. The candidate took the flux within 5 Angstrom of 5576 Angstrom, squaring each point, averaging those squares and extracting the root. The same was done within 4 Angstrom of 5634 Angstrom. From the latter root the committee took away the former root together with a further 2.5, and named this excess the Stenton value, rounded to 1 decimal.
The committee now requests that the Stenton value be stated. -2.5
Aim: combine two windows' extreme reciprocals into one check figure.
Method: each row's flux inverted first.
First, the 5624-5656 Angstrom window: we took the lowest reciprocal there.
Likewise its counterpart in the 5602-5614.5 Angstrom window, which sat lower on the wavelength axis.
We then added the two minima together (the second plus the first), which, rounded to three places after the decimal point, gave 0.195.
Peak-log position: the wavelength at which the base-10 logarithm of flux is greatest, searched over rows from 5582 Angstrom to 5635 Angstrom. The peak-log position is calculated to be 5588.08 Angstrom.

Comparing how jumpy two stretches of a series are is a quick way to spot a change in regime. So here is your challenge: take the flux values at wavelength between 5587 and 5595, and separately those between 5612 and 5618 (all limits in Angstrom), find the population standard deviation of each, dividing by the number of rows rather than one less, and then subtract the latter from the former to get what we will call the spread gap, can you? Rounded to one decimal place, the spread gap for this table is 0.2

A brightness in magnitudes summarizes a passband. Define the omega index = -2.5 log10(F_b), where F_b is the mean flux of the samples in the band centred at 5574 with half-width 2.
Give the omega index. -2.35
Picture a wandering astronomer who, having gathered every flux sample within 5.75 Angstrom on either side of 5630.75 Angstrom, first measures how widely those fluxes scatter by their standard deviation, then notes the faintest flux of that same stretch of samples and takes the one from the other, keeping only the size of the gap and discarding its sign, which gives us 6.2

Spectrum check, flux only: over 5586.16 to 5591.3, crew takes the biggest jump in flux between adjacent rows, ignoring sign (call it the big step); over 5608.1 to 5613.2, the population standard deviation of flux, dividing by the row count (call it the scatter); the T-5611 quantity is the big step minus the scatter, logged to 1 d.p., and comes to 3.6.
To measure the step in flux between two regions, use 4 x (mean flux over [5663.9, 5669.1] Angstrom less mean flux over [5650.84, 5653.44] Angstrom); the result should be 11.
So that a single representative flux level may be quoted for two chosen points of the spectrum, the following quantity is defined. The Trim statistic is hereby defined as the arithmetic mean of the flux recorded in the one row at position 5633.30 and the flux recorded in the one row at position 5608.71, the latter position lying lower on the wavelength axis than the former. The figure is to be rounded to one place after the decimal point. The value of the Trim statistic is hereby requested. 9.3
